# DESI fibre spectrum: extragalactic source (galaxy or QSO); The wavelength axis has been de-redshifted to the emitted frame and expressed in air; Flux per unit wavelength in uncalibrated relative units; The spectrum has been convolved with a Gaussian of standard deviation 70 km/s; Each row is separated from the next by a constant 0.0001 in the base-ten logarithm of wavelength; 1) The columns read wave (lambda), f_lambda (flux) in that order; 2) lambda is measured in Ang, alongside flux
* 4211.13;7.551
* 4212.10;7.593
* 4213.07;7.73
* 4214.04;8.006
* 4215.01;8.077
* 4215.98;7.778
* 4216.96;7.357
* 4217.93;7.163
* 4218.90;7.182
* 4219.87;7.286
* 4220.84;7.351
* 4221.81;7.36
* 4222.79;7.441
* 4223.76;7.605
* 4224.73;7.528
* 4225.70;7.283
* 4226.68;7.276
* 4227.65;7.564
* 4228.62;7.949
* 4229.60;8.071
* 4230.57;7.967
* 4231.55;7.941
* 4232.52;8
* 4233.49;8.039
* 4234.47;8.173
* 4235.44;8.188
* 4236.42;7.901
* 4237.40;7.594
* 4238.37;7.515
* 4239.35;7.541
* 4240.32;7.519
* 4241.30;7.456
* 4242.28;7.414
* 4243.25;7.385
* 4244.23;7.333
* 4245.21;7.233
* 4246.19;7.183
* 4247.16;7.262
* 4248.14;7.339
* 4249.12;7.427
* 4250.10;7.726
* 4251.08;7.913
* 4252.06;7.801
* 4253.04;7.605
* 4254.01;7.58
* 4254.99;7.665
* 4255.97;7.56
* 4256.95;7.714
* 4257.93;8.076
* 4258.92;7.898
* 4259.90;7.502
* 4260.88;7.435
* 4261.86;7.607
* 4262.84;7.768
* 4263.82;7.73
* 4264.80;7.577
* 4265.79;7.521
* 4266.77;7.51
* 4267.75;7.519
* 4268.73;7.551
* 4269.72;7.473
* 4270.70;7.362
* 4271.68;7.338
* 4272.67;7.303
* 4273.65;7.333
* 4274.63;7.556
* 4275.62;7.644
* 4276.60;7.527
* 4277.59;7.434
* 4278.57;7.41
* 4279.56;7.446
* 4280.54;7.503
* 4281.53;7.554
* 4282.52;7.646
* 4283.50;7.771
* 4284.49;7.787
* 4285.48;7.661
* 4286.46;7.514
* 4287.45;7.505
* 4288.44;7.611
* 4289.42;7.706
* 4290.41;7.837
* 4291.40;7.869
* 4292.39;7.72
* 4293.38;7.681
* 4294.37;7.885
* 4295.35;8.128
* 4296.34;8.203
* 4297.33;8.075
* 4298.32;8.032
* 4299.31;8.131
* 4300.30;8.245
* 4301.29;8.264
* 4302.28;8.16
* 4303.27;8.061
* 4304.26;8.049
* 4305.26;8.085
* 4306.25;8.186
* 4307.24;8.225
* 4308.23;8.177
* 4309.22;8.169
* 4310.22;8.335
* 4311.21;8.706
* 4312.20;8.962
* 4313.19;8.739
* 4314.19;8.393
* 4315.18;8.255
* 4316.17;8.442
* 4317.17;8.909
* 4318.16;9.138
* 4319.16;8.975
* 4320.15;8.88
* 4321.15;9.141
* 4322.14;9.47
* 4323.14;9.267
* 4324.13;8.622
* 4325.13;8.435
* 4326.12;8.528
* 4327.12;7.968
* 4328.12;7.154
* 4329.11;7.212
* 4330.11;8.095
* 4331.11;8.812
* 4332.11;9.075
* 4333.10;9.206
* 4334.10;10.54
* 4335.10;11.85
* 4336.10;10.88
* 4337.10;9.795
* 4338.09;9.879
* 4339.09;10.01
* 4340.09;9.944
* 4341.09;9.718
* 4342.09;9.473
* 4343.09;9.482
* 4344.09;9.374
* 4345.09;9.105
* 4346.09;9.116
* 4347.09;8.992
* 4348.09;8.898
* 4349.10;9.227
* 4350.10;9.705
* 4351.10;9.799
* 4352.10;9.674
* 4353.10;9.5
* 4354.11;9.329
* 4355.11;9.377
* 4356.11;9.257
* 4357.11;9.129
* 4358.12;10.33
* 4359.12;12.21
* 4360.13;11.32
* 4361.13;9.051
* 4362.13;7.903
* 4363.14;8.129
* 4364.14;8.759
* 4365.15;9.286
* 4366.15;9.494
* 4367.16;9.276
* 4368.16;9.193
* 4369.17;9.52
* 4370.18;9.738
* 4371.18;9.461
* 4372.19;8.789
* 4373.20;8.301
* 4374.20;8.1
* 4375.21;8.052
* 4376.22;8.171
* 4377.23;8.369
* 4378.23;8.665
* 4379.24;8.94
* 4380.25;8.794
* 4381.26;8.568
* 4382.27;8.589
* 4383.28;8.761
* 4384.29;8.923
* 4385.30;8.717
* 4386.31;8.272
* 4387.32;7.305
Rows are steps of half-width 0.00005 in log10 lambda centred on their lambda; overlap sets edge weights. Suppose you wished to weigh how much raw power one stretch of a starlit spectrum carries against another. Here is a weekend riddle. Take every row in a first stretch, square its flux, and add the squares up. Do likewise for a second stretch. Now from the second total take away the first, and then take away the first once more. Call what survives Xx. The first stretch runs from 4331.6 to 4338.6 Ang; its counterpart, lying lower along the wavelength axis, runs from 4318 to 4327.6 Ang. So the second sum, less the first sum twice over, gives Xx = -677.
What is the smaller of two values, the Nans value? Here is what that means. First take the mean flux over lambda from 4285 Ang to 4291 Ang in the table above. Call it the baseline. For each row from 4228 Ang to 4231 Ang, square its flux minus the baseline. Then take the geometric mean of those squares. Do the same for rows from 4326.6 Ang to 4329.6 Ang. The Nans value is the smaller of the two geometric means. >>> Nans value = 0.12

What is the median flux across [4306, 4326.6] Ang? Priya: 8.6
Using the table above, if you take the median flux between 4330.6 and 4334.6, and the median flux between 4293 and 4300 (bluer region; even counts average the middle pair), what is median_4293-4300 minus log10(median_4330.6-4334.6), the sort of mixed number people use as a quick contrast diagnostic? 7.11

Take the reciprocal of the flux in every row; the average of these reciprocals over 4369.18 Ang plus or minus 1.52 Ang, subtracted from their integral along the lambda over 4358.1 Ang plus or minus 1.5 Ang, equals 0.18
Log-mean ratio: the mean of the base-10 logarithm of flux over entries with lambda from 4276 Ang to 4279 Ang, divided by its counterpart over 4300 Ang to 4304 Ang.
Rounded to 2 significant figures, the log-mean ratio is 0.96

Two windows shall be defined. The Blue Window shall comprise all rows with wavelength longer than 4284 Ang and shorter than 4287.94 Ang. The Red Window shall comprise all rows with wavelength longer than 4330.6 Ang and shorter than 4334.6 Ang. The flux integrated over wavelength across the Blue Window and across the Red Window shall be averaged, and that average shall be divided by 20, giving 1.69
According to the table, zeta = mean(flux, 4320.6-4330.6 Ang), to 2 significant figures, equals 8.4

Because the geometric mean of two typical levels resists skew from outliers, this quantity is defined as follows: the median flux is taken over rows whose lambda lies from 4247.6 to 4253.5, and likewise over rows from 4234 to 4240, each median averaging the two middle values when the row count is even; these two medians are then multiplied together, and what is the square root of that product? 7.7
